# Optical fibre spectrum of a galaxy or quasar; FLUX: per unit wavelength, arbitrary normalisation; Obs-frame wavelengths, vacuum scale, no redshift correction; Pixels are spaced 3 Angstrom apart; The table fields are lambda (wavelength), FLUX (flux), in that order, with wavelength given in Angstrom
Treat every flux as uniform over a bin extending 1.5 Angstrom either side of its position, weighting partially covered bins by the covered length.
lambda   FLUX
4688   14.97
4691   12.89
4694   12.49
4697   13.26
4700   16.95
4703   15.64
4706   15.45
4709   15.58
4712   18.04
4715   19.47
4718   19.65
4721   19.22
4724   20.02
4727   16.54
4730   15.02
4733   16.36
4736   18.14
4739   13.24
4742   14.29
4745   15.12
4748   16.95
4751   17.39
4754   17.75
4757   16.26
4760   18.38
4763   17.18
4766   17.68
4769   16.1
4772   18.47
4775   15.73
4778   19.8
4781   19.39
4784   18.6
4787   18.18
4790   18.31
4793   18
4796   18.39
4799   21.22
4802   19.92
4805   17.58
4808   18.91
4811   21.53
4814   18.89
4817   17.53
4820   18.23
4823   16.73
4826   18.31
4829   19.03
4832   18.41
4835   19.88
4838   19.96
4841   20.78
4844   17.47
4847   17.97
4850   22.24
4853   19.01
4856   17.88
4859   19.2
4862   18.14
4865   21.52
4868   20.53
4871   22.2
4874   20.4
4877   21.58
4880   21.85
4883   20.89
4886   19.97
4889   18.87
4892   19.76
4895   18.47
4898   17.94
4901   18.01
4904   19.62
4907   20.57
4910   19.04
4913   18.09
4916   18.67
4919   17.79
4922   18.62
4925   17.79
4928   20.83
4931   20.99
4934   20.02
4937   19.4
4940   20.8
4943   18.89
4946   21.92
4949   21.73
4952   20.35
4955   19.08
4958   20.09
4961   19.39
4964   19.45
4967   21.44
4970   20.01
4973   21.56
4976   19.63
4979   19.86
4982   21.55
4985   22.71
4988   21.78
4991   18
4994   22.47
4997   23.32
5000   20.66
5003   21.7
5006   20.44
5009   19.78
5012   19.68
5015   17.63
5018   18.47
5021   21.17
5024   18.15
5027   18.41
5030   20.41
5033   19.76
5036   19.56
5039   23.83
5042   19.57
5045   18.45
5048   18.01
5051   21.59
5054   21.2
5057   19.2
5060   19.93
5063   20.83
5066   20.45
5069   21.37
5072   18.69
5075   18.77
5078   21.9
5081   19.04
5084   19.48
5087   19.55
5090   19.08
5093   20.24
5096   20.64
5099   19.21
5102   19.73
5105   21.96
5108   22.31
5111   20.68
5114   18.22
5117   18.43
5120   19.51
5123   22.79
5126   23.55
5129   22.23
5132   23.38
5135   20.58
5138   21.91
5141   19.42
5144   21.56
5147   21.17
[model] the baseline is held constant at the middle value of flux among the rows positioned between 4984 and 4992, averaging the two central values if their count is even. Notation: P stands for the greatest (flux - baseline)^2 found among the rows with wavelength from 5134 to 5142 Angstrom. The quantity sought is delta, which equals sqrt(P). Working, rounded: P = 6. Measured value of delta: 2.4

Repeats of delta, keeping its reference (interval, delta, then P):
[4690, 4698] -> 9.3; 86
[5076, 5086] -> 2.7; 8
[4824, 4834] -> 3.5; 12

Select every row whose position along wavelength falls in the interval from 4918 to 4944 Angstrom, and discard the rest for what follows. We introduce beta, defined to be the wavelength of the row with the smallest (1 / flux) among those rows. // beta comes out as 4931 Angstrom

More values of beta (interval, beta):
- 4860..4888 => 4871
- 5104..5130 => 5126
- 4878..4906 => 4880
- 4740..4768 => 4760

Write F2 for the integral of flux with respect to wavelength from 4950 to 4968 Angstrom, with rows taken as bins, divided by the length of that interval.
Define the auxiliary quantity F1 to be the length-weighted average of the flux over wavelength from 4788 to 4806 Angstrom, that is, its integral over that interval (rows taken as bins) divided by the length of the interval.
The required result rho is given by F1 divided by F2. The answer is 0.95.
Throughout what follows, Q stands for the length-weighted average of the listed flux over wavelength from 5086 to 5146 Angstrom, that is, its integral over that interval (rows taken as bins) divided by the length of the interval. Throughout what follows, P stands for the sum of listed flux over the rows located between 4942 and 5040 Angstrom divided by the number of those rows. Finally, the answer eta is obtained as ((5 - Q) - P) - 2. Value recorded -38.2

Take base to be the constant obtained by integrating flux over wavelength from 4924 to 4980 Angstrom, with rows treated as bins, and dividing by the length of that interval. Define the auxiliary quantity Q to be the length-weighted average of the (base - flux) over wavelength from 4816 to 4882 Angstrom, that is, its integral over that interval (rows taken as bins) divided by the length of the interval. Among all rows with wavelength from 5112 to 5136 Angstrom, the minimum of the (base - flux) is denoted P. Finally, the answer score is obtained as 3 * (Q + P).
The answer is -8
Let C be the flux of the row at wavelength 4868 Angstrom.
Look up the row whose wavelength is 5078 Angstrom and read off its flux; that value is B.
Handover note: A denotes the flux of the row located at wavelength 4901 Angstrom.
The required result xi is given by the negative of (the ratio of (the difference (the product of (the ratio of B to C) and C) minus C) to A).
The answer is -0.08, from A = 18.01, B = 21.9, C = 20.53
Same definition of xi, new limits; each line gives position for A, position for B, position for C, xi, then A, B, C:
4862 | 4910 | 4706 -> -0.20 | 18.14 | 19.04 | 15.45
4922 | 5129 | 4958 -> -0.11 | 18.62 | 22.23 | 20.09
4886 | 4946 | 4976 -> -0.11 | 19.97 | 21.92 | 19.63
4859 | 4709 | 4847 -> 0.12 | 19.2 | 15.58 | 17.97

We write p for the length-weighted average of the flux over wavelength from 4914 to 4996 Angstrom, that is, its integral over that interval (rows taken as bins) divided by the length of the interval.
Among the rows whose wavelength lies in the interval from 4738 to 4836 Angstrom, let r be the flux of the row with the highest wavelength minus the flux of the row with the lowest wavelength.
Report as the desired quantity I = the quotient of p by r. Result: 3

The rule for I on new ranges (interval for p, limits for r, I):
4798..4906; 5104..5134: 14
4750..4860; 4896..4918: 25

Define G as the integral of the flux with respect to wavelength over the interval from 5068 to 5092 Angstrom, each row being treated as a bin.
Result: 473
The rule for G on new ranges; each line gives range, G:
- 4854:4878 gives 483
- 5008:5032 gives 461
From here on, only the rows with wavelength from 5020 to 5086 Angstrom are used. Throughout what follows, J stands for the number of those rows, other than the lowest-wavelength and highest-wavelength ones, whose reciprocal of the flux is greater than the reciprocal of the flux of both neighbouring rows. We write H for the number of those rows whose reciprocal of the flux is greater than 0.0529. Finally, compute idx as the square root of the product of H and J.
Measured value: 6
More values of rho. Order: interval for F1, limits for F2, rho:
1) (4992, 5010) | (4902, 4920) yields 1.13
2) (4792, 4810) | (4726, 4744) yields 1.23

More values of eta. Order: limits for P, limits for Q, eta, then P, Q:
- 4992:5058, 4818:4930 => -36.5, 20.2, 19.4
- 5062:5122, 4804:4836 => -35.6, 20.0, 18.6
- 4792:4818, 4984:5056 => -36.4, 19.1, 20.3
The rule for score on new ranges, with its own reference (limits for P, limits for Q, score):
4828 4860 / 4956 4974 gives -6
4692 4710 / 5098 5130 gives 8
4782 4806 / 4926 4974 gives -3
